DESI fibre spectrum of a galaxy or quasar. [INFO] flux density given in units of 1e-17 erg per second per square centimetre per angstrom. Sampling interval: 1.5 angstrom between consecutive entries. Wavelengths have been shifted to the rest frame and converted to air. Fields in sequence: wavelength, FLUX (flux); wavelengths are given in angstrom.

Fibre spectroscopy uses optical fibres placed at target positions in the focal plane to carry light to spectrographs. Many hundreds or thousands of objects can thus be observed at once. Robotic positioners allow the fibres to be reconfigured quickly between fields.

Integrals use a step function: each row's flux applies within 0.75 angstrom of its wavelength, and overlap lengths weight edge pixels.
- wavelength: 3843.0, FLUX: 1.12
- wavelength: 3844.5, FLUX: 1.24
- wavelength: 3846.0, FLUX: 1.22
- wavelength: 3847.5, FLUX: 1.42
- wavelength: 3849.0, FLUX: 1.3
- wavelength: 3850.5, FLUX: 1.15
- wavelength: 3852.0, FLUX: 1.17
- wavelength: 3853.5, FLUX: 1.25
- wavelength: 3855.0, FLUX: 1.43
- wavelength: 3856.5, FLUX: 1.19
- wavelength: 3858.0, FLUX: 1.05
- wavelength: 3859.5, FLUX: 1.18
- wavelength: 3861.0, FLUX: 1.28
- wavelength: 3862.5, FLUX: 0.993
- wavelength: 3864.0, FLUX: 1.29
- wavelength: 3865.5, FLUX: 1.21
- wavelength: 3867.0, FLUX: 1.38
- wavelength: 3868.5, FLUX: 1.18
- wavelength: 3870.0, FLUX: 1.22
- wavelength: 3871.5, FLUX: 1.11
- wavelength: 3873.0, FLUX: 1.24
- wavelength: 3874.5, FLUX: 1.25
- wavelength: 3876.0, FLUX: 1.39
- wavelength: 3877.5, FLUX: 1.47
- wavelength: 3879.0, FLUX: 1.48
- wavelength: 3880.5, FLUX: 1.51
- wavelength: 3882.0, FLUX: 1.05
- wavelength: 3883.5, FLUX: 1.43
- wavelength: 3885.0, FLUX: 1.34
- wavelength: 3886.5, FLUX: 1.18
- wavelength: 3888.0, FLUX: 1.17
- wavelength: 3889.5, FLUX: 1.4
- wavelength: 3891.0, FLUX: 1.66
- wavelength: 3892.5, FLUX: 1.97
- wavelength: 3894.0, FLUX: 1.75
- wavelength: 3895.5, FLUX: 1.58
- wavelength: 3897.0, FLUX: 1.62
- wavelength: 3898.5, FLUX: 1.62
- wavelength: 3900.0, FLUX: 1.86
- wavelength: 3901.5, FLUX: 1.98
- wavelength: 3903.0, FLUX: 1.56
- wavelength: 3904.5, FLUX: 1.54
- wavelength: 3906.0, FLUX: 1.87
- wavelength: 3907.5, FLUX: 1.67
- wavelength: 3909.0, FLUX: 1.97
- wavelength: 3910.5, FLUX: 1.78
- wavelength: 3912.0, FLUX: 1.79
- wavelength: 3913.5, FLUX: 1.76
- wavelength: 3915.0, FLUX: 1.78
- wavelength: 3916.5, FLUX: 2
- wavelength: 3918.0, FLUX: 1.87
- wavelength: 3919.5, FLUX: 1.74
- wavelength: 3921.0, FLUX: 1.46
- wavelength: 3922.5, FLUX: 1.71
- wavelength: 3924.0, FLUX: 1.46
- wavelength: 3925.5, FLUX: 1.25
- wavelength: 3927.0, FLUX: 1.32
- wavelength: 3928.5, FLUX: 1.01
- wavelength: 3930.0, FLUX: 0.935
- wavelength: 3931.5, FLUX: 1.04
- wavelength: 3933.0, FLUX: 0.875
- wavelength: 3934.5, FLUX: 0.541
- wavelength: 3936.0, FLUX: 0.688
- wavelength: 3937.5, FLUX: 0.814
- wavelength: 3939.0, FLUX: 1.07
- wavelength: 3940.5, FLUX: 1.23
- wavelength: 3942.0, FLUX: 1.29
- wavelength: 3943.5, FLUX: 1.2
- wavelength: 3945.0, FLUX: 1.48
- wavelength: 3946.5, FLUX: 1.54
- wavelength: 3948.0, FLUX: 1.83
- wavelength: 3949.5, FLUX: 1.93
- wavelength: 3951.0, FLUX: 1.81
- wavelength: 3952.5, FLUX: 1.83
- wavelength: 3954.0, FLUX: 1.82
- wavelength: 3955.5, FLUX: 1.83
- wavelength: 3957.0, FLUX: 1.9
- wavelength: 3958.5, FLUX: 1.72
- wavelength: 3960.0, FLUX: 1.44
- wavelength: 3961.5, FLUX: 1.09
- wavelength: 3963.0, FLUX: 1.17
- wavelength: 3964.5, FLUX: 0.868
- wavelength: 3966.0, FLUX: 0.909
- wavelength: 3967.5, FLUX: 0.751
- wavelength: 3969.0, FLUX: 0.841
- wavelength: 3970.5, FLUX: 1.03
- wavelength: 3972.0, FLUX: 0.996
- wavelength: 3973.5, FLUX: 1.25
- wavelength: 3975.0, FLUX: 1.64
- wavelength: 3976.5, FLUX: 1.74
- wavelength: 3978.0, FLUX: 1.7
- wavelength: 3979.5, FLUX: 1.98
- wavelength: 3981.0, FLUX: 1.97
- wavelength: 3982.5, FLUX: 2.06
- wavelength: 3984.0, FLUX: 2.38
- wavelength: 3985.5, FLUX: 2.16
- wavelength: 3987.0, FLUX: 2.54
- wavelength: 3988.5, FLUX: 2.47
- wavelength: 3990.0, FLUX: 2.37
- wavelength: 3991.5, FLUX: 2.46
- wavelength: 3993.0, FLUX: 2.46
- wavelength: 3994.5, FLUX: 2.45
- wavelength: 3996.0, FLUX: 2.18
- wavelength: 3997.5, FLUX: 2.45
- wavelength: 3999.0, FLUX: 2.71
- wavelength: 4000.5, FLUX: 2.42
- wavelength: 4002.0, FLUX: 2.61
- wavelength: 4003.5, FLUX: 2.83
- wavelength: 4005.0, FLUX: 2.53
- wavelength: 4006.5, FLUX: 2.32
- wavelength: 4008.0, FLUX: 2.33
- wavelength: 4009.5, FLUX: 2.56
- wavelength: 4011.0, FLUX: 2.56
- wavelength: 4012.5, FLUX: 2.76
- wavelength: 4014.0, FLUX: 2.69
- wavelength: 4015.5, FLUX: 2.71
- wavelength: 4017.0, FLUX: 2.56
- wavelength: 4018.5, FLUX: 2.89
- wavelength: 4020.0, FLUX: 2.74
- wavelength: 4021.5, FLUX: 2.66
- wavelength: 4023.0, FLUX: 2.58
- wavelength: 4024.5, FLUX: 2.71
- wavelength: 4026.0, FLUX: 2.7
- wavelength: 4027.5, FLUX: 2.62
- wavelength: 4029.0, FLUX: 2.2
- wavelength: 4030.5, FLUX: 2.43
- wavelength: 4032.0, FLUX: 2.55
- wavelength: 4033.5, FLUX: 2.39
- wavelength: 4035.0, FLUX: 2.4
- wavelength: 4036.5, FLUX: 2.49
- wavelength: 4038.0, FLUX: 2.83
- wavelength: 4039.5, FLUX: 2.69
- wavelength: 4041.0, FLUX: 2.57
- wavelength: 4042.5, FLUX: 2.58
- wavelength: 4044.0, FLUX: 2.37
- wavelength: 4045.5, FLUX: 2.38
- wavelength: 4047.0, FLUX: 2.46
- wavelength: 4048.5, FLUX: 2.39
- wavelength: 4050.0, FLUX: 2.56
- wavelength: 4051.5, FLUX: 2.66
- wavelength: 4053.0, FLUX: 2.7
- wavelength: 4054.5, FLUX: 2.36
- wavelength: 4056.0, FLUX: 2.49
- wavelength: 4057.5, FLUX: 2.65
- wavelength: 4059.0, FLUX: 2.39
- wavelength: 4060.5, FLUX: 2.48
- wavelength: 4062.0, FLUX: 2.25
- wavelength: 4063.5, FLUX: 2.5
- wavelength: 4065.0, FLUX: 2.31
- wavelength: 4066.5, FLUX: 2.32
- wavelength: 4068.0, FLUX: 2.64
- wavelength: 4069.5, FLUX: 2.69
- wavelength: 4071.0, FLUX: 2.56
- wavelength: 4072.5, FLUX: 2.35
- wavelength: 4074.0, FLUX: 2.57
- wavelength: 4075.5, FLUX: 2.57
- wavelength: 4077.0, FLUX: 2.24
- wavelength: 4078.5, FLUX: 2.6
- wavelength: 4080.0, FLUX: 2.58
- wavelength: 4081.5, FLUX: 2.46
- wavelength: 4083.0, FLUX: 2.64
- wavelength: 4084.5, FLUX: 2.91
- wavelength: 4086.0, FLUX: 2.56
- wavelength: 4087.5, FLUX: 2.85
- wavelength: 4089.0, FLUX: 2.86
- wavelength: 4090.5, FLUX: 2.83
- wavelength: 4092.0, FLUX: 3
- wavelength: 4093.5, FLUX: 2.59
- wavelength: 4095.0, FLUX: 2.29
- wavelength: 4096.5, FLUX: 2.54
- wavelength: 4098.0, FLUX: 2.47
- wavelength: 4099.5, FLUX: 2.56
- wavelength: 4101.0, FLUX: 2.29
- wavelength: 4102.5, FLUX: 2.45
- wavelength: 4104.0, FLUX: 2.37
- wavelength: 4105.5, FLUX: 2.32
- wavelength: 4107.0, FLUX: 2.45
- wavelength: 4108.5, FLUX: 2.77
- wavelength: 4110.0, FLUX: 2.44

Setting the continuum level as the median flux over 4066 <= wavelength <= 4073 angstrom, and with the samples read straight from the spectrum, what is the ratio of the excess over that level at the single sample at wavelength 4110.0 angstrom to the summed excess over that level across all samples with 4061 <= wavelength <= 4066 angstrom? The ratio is 0.19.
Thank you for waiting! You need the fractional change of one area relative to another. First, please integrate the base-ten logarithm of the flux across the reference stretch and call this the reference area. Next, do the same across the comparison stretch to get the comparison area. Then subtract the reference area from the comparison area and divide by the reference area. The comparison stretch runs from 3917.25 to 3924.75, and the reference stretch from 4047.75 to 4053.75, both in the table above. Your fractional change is -0.3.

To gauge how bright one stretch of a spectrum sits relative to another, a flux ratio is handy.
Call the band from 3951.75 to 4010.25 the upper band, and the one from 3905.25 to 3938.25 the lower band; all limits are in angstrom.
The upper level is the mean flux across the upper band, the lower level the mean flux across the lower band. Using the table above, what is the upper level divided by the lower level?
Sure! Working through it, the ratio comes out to 1.35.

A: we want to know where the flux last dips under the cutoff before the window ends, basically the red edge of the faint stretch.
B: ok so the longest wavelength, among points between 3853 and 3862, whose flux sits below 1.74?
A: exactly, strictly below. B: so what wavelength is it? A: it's 3861.0 angstrom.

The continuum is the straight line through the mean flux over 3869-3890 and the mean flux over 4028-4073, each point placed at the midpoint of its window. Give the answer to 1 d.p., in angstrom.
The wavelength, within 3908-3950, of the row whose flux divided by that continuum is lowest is 3934.5 angstrom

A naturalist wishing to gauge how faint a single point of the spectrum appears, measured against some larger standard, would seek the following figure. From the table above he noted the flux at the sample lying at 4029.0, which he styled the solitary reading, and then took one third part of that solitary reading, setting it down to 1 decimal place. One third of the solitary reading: 0.7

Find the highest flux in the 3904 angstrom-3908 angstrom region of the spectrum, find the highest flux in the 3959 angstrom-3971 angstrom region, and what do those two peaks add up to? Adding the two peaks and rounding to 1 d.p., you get 3.3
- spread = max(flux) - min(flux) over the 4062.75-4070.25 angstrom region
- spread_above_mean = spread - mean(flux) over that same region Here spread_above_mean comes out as -2.1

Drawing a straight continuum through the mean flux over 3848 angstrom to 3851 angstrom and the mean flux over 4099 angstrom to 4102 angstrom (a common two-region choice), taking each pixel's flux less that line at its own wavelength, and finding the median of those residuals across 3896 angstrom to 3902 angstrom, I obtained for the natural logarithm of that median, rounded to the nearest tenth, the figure -1.3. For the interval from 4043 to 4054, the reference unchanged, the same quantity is -1.2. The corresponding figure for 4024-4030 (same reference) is -0.5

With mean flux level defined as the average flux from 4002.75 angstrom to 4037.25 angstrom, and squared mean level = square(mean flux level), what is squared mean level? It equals 6.6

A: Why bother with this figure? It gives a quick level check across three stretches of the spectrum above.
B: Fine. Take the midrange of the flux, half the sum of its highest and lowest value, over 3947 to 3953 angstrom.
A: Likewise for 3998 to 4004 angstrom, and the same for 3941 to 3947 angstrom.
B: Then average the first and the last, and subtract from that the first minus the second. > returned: 2.4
